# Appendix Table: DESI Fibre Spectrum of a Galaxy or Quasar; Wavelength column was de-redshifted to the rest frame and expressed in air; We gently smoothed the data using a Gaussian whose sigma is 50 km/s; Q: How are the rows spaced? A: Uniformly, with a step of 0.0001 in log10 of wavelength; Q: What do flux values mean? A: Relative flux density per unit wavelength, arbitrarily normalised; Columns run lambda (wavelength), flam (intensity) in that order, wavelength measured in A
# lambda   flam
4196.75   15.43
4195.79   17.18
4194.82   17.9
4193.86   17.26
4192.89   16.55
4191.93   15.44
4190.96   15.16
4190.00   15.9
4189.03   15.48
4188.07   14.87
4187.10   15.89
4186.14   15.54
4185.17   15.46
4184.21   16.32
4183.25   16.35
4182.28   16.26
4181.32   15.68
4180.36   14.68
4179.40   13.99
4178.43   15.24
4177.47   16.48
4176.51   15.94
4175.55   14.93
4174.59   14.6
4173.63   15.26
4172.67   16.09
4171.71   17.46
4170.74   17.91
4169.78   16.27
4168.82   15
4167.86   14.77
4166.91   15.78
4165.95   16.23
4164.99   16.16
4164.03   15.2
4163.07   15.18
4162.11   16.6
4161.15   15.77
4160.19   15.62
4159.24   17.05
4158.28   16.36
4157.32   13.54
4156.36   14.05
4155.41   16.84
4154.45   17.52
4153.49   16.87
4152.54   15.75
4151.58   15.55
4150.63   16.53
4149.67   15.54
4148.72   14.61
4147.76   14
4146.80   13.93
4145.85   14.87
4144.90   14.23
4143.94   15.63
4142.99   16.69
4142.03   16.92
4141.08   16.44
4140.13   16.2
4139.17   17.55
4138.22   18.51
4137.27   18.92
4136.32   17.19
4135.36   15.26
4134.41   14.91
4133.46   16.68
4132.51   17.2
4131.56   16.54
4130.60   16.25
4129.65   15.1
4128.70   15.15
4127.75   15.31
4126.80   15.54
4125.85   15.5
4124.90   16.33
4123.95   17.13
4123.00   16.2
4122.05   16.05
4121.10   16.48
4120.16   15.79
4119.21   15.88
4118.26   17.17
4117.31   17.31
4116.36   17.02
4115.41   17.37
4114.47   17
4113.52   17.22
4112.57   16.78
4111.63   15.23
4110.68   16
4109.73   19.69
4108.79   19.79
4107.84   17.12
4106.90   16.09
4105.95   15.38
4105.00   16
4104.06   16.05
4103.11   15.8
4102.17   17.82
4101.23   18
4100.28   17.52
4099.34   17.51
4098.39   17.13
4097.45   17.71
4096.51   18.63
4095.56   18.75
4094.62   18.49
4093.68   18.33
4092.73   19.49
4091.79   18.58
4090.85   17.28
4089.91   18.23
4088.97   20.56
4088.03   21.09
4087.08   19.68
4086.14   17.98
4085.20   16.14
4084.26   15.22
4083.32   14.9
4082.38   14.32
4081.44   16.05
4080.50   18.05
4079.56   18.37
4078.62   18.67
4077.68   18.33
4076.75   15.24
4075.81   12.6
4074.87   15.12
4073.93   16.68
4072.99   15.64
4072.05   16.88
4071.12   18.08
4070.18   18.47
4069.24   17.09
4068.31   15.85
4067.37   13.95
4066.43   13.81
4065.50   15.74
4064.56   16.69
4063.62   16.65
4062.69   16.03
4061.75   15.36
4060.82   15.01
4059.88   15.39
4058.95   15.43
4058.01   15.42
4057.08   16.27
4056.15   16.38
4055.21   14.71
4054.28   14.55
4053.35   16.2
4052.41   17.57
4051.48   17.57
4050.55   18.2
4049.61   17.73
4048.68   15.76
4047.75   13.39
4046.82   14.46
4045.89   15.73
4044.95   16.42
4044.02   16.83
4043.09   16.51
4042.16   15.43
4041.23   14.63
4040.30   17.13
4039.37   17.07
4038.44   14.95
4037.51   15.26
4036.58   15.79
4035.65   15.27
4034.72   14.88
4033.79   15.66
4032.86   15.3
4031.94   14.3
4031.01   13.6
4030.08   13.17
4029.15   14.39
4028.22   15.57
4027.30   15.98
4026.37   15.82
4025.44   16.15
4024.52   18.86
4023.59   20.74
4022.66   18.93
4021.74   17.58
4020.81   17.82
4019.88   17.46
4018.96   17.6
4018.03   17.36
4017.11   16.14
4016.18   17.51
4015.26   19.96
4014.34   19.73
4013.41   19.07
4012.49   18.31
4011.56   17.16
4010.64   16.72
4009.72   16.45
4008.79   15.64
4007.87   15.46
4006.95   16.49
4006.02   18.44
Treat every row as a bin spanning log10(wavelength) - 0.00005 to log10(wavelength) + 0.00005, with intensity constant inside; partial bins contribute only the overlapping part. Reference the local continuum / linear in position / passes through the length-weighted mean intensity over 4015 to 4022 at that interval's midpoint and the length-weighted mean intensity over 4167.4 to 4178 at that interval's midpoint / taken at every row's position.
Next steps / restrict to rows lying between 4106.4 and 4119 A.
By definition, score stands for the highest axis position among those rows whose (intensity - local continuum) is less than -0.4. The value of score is 4111.63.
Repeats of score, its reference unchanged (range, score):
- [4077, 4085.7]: 4085.20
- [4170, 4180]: 4179.40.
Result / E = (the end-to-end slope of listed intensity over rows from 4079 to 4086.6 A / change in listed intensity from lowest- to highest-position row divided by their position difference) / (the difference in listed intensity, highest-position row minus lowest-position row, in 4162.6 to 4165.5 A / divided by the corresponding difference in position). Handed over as -0.1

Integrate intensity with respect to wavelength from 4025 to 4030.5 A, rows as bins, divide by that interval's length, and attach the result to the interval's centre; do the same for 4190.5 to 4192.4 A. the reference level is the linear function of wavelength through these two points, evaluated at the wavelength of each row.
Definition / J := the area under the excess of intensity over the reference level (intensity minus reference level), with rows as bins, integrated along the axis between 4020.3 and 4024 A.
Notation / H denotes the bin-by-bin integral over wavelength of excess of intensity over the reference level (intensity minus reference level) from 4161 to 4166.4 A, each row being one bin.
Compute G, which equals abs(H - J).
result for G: 9.8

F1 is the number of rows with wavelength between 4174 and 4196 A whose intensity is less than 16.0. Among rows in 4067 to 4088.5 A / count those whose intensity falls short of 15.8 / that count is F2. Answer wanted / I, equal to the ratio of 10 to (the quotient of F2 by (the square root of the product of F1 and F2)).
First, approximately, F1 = 15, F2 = 8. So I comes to 14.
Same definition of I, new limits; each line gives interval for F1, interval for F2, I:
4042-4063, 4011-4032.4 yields 15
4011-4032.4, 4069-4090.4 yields 10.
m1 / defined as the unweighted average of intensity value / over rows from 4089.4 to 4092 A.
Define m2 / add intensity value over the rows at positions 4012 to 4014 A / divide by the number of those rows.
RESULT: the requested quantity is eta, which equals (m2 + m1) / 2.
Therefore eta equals 18.4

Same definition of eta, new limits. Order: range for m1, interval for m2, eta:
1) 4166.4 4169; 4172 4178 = 15.4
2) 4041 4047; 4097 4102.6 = 16.7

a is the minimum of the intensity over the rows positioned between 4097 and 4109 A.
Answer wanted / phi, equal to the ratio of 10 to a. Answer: 0.65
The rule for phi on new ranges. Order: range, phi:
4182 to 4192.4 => 0.67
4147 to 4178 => 0.74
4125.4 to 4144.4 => 0.67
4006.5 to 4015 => 0.65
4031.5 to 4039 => 0.70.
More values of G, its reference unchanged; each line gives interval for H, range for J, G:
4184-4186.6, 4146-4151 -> 3.0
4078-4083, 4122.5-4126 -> 5.3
